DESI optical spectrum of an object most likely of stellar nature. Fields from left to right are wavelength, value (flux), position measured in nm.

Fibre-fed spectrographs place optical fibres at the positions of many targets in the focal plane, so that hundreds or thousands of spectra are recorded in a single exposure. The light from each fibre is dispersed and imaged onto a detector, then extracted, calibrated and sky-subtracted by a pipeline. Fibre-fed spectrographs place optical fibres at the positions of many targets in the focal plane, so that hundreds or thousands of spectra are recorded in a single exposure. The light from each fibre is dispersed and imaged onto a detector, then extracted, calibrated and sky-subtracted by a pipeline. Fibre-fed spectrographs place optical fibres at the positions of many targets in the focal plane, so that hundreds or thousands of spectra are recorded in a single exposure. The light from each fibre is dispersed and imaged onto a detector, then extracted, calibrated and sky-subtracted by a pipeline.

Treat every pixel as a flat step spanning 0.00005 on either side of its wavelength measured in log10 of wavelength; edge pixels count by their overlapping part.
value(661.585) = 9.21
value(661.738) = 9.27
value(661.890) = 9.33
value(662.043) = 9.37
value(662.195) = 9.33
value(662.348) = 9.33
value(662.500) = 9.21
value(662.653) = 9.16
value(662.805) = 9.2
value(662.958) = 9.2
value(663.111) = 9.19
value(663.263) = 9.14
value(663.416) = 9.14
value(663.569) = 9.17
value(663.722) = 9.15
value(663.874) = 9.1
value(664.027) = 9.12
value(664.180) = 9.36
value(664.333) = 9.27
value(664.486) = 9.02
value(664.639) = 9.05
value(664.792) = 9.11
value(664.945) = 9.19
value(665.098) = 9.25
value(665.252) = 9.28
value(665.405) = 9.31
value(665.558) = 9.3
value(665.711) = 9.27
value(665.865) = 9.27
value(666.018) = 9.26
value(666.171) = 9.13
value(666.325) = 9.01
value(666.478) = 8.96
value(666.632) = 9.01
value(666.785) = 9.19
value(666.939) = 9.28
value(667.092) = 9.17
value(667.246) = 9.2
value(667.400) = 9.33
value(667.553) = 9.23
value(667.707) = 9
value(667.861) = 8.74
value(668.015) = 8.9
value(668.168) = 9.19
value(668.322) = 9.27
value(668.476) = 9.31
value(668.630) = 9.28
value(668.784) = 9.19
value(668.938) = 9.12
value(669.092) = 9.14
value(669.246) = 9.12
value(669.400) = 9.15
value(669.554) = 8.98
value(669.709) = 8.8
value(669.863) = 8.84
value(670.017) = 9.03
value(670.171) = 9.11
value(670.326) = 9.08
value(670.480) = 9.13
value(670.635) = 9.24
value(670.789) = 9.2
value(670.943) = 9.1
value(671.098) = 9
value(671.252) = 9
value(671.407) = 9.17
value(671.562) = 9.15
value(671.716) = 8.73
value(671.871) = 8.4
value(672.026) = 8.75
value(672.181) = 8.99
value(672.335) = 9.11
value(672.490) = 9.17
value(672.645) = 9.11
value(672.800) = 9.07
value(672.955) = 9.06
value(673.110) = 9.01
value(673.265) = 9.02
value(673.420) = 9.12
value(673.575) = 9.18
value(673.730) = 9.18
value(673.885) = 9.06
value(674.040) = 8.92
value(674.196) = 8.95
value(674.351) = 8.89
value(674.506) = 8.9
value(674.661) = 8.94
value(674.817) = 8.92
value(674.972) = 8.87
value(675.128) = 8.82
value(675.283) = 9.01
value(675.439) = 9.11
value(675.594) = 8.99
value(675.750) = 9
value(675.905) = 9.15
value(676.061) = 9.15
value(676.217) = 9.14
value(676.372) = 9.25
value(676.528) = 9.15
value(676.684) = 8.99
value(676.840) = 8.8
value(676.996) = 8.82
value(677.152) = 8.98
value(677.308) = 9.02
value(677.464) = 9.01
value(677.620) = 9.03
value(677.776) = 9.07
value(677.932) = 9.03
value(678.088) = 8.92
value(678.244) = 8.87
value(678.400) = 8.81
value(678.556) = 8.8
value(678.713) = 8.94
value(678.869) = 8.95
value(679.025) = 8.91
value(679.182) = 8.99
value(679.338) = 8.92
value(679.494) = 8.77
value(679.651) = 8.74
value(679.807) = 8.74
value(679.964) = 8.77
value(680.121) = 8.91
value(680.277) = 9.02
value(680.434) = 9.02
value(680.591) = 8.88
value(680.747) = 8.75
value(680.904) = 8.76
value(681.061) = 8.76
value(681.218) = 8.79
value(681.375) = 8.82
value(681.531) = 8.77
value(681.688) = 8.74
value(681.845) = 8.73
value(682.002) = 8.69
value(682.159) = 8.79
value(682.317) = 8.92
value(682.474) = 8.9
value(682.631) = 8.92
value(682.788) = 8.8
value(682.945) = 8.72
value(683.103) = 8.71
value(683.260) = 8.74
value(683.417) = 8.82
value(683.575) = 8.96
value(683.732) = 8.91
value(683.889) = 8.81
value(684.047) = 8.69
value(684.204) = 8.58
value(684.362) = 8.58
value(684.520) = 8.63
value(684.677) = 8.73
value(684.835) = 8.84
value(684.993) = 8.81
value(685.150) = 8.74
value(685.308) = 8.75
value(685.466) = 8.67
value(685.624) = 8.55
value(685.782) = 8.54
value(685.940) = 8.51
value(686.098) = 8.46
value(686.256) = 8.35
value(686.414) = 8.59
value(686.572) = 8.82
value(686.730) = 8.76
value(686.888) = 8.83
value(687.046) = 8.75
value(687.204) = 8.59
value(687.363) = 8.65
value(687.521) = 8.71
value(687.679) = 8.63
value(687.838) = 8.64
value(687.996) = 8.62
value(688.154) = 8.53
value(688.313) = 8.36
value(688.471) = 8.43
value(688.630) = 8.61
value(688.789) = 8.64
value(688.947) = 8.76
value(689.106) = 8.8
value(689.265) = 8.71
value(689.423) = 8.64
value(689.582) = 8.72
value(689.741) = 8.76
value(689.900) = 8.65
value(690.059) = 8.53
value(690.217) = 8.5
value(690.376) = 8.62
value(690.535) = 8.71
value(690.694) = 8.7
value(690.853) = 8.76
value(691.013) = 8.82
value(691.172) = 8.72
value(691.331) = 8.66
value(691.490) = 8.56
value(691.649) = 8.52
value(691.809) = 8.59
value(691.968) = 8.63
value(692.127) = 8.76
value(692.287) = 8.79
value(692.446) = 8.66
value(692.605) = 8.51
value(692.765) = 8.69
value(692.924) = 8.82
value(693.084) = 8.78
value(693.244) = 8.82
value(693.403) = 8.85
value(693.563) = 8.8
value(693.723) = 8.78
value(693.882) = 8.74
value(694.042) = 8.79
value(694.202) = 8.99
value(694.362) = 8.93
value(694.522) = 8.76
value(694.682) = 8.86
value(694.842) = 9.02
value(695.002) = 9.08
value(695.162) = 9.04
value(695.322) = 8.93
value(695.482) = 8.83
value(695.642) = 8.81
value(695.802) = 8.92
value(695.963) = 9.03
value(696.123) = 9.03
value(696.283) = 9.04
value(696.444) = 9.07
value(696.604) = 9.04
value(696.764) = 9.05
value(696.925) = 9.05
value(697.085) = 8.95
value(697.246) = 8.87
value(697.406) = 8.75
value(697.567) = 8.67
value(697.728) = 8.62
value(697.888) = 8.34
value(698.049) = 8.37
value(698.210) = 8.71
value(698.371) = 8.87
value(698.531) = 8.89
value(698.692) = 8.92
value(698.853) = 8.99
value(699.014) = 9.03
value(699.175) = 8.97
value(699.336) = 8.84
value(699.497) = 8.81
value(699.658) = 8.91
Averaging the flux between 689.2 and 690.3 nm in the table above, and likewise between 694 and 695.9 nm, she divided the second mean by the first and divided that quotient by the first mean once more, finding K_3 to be 0.119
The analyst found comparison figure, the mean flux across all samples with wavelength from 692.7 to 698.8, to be 8.86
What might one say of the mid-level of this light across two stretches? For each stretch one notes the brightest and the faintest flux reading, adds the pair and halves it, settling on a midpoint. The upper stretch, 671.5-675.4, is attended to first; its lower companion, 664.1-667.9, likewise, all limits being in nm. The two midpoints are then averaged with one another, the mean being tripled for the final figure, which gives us 26.8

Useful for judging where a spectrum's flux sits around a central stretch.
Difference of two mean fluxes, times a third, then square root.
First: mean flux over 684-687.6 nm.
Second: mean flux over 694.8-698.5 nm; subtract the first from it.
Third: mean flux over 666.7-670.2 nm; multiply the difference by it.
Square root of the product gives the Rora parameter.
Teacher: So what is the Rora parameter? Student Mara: 1.40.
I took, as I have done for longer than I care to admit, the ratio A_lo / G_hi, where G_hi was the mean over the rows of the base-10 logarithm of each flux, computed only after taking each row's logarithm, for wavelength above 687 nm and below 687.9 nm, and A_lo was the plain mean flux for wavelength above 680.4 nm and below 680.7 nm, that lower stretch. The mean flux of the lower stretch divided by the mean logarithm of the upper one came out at 9.5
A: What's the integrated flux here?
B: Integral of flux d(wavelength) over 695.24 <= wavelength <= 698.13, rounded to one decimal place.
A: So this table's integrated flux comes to 25.6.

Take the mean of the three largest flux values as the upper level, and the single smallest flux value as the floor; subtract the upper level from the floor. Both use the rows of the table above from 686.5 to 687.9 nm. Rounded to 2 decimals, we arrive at -0.21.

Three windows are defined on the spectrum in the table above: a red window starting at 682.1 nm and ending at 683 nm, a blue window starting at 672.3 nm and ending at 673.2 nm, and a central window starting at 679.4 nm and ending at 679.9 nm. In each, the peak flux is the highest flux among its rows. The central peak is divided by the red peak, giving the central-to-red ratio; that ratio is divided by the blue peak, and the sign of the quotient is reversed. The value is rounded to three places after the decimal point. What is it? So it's -0.107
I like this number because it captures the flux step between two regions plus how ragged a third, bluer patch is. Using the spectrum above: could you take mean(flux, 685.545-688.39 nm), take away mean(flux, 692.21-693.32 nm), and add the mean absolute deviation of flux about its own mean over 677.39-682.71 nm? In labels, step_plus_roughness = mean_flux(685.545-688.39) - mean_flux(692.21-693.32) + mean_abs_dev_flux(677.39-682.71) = -0.02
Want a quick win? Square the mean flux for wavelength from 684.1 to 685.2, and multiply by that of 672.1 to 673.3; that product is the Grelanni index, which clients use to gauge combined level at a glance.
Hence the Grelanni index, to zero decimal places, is 687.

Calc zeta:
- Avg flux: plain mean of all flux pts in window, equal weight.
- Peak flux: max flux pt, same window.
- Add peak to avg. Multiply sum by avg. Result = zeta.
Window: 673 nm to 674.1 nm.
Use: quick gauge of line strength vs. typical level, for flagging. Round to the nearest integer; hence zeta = 166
